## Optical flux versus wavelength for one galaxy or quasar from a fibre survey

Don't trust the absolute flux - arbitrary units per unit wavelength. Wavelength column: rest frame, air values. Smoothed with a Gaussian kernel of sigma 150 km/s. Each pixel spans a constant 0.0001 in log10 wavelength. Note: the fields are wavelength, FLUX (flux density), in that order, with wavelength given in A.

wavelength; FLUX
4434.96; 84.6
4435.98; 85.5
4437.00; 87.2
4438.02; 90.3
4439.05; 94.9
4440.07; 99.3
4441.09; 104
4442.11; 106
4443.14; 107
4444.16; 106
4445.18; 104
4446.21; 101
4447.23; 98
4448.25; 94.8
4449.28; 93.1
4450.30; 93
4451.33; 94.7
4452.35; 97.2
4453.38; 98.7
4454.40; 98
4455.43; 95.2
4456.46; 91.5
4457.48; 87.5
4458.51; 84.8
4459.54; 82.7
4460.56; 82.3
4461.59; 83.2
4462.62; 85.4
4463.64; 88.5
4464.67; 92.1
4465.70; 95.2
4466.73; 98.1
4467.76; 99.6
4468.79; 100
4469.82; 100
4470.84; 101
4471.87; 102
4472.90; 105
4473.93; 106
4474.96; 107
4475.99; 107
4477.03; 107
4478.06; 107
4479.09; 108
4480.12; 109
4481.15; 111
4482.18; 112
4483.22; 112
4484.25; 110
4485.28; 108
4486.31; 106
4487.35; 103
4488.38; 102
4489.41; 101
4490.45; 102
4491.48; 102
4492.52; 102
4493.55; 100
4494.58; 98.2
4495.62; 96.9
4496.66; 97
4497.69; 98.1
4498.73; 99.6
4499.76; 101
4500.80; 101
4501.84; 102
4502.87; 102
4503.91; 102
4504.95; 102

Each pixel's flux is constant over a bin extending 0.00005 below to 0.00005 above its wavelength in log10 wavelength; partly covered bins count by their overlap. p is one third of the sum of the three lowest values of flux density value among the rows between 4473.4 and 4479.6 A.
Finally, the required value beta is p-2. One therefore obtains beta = 105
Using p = 107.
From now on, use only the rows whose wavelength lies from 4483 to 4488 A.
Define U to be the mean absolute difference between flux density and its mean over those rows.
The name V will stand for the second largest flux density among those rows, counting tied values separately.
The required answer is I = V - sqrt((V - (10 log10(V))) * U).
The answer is 95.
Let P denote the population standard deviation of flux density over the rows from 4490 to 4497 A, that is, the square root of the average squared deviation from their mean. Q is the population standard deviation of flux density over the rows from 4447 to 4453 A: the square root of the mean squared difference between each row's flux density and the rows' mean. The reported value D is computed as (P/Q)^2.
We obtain 1.3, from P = 2.18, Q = 1.9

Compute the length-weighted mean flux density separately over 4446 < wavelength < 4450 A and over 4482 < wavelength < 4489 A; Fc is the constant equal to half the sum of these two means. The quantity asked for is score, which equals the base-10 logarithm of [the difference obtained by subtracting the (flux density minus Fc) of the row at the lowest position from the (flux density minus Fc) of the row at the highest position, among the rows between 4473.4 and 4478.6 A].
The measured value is 0.0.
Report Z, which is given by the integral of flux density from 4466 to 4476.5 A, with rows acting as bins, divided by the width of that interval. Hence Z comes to 102.5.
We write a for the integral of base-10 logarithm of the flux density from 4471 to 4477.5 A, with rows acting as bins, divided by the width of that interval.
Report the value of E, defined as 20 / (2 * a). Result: 4.95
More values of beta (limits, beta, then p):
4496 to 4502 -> 96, 98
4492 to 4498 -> 95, 97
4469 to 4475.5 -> 99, 101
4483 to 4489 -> 102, 104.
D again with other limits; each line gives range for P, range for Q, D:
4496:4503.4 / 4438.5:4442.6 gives 0.2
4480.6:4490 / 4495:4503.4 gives 4.3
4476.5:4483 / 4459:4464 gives 0.7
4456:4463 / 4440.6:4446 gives 6.3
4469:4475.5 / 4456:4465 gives 0.6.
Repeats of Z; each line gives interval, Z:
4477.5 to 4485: 109.8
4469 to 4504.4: 103.7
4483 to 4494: 104.2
